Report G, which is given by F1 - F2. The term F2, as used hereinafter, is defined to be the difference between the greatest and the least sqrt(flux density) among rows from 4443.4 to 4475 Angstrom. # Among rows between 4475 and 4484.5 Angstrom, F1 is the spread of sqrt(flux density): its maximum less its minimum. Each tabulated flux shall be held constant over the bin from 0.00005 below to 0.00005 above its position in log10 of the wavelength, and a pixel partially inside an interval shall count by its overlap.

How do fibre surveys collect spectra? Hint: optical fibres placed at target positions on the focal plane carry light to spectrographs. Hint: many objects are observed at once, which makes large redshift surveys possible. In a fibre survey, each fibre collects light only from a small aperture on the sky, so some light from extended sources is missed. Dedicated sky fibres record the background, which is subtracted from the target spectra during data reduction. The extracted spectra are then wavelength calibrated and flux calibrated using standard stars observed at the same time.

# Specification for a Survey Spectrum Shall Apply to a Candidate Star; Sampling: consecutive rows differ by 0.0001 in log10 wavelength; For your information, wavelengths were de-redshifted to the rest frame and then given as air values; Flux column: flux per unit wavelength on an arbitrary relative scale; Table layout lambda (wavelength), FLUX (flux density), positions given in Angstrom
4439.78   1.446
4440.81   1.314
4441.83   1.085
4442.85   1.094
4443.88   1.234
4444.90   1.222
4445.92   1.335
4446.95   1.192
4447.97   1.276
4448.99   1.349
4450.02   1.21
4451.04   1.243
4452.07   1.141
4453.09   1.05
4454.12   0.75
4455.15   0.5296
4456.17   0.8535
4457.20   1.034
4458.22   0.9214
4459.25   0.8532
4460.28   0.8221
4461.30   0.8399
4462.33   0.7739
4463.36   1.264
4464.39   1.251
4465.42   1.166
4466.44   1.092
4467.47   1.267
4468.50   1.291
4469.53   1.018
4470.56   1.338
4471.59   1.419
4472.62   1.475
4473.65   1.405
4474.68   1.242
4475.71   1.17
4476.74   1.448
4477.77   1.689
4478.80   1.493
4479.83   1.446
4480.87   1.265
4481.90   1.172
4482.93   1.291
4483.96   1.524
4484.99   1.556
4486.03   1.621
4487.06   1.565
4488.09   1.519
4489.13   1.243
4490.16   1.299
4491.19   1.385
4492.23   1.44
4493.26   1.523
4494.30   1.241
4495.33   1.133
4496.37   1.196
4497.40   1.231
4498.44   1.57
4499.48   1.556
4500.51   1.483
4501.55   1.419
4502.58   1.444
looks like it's -0.3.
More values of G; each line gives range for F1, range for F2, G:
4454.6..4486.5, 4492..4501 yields 0.4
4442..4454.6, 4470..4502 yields 0.1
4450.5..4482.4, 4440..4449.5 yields 0.5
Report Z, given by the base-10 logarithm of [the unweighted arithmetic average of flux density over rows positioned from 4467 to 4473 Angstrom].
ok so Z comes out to 0.114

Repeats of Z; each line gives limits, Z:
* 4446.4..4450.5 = 0.099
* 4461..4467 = 0.027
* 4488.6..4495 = 0.132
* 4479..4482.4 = 0.112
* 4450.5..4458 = -0.025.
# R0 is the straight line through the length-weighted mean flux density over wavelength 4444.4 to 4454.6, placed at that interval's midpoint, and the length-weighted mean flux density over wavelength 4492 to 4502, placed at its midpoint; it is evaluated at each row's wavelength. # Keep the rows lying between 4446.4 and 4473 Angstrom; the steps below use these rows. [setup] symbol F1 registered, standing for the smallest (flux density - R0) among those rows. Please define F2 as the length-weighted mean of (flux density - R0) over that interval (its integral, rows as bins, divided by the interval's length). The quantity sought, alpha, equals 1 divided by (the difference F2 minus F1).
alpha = 1.8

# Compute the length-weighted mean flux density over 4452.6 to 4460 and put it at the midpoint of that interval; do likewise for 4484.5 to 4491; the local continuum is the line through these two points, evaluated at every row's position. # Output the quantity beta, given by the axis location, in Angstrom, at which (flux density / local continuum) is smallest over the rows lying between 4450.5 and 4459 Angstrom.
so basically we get 4455.15 Angstrom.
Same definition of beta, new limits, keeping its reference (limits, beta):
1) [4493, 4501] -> 4495.33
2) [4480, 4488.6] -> 4481.90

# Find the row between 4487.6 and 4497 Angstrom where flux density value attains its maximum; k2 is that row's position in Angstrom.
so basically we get 4493.26 Angstrom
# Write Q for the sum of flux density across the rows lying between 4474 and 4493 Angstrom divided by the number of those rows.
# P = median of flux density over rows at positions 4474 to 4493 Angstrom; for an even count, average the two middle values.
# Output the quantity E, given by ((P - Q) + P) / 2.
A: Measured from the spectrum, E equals 0.74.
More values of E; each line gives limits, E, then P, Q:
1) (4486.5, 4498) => 0.63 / 1.30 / 1.34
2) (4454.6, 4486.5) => 0.66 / 1.26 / 1.21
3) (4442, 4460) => 0.60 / 1.14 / 1.08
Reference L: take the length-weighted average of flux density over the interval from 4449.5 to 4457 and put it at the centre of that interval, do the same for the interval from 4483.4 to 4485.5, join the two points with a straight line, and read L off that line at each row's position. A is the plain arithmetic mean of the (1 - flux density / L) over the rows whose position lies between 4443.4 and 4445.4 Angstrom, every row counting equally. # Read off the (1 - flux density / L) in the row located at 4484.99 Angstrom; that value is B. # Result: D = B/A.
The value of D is 0.0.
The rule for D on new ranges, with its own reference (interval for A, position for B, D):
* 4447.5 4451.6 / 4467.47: 0.1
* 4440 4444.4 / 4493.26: -0.2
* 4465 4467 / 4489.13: 3.9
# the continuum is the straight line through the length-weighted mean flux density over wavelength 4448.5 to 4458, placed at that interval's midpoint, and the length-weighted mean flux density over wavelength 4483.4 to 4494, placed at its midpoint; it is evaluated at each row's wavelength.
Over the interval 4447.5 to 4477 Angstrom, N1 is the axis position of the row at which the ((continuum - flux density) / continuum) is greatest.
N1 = 4455.15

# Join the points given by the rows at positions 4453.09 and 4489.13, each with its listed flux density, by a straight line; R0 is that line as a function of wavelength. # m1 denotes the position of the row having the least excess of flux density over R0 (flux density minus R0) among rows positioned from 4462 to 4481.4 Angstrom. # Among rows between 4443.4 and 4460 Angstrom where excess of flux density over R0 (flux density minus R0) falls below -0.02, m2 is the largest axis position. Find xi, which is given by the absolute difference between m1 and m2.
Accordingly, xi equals 3.1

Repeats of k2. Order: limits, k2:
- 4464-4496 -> 4477.77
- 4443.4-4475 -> 4472.62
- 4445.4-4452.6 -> 4448.99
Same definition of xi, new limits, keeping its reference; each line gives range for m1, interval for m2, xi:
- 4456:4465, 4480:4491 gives 19.6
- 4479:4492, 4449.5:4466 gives 19.6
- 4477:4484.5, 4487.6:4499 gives 15.5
